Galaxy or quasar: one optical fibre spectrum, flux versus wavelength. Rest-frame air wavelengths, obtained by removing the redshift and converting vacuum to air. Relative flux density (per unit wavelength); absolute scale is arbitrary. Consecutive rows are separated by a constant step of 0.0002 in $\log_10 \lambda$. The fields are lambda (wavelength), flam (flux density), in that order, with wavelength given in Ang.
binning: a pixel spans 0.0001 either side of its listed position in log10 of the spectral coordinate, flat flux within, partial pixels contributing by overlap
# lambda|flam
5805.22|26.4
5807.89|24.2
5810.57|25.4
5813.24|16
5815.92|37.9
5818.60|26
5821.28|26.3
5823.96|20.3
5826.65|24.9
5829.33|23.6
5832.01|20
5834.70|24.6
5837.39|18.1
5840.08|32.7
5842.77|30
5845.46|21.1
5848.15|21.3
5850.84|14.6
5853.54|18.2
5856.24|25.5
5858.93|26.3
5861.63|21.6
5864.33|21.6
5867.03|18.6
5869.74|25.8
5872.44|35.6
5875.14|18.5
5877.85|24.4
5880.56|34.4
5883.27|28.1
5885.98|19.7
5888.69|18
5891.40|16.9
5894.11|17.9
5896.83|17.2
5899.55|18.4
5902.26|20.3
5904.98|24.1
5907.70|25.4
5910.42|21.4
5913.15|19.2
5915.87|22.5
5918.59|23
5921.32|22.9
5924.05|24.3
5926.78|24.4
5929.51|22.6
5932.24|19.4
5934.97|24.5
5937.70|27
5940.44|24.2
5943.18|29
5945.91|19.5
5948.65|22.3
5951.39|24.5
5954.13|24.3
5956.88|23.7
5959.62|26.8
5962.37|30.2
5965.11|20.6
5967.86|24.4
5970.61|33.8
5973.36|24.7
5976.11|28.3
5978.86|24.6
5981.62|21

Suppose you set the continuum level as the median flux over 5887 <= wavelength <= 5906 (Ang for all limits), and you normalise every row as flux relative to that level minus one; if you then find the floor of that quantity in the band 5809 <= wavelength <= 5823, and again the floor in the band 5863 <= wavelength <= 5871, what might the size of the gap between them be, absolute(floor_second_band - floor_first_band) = 0.14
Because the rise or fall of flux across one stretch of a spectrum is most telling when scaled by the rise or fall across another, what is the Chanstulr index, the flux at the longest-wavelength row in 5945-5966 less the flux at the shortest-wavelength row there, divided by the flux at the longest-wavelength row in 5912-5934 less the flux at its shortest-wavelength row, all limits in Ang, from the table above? 5.5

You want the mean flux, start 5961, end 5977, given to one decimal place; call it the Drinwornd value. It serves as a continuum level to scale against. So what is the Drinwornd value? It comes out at 27.0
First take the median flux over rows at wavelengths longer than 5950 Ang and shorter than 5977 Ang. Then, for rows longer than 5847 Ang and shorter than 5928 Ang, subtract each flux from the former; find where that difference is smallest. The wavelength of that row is 5872.44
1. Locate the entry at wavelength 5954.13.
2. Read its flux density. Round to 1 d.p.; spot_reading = 24.3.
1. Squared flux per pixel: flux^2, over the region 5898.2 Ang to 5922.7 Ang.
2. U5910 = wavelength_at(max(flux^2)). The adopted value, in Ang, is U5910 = 5907.70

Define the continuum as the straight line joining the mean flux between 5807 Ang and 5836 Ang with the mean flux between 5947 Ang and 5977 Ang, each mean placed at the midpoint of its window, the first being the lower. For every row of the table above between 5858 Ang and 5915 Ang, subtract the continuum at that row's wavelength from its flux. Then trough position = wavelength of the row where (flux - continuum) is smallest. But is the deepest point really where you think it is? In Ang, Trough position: 5891.40 Ang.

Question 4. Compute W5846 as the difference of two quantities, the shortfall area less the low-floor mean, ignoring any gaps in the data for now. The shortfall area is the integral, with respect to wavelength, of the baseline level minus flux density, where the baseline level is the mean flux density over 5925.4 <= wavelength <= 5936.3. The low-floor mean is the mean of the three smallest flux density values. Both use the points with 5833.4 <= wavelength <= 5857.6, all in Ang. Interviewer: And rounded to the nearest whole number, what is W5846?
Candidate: -21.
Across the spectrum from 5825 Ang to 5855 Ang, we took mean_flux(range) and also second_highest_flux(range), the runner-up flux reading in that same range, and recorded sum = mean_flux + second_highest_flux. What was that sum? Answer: 52.6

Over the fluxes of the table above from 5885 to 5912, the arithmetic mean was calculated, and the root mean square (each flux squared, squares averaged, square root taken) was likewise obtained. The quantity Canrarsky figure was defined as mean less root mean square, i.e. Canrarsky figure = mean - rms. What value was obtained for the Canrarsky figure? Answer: -0.19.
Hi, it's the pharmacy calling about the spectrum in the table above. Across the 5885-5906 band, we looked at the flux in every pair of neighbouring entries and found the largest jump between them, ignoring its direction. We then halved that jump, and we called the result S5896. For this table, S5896 1.9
